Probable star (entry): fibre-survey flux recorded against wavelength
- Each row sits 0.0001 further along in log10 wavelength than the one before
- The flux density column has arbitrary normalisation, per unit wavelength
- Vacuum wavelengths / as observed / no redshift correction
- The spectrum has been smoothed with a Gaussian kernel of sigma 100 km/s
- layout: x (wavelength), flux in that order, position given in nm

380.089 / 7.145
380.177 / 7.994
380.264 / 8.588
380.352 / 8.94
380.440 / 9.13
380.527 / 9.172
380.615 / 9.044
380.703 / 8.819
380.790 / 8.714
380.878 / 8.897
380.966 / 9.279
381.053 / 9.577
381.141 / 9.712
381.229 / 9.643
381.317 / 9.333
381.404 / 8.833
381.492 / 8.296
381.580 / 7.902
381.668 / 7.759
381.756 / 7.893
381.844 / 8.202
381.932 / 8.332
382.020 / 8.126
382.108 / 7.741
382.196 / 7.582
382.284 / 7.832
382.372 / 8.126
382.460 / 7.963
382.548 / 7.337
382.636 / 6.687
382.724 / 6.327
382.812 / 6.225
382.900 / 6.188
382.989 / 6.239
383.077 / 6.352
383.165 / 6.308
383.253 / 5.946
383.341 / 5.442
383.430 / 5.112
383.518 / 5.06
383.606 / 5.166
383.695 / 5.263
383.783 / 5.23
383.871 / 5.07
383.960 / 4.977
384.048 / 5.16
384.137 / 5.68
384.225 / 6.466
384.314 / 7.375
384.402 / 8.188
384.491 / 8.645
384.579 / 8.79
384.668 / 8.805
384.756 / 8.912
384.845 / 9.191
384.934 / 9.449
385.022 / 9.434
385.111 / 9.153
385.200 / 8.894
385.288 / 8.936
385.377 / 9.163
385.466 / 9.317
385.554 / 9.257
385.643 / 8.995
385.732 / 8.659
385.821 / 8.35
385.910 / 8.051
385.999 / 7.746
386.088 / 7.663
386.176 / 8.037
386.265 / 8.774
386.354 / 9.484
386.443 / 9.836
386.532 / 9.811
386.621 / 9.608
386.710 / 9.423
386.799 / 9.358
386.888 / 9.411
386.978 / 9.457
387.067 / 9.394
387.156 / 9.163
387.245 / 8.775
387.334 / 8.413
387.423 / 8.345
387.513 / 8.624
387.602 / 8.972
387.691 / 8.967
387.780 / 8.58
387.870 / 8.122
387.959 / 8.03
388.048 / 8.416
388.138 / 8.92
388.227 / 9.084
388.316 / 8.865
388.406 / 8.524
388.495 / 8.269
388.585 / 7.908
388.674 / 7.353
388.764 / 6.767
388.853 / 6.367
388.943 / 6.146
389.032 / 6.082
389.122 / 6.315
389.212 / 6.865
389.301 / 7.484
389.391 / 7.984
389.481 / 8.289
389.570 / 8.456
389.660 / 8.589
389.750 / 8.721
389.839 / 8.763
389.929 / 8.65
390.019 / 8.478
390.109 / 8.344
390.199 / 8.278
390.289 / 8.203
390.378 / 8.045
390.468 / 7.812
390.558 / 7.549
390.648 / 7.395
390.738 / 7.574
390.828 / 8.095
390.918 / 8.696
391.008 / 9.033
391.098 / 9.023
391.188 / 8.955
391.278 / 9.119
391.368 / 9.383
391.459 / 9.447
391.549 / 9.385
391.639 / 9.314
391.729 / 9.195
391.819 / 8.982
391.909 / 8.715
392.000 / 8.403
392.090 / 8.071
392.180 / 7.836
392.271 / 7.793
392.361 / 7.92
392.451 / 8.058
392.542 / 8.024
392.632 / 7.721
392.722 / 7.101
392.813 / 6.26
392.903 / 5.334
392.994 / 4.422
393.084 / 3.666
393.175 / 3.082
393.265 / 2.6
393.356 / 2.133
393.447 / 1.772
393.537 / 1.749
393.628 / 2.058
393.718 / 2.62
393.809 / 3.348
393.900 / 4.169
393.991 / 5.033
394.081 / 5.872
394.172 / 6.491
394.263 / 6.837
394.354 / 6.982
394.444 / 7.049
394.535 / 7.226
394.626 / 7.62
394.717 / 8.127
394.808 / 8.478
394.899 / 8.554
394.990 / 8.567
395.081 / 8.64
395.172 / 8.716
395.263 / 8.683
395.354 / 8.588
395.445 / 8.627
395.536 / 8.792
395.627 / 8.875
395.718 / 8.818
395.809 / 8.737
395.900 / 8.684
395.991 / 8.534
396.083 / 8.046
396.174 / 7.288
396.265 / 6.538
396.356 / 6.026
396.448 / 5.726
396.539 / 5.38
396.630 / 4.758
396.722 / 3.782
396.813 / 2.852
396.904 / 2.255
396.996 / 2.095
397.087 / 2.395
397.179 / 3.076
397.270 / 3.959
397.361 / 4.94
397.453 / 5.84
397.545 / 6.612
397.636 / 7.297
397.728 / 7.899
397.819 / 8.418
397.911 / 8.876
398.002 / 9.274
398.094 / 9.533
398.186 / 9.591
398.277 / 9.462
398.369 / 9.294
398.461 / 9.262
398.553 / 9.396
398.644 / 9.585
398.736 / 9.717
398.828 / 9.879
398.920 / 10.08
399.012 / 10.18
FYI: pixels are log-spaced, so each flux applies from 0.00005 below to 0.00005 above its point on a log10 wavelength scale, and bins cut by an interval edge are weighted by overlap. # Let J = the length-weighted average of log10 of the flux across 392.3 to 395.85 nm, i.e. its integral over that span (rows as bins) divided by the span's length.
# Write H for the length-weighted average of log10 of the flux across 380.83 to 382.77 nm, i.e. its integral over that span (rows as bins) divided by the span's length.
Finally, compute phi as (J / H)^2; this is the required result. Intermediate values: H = 0.913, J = 0.76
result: 0.69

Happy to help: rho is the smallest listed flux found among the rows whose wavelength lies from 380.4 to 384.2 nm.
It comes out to 4.977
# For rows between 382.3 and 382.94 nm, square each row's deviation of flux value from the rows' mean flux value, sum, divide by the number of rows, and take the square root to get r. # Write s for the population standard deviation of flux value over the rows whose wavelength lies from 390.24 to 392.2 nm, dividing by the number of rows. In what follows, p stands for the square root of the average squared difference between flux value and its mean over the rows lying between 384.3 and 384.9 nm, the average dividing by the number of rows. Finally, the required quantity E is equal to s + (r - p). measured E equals 0.9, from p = 0.56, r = 0.77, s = 0.7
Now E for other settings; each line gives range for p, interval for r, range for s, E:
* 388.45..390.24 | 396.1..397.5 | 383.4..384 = 0.8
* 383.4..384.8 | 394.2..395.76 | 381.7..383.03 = -0.1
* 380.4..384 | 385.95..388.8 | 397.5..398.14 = 0.2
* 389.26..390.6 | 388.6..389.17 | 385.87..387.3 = 0.8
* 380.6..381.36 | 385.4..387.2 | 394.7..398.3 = 2.6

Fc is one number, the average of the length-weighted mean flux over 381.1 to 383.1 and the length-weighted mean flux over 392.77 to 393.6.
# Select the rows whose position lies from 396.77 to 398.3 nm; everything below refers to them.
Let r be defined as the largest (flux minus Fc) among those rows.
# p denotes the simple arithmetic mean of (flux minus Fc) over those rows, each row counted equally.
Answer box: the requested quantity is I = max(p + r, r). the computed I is 4.55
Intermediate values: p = 0.55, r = 4.00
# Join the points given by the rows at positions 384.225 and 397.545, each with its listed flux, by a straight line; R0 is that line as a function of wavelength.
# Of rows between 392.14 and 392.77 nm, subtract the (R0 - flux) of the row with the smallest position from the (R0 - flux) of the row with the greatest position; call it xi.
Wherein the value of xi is 0.74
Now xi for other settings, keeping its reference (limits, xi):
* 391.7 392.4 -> 1.28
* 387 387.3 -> 0.62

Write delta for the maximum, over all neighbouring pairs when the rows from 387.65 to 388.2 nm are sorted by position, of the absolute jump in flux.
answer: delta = 0.50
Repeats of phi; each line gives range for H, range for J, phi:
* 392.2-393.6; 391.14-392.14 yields 2.13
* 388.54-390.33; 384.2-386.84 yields 1.14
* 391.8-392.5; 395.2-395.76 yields 1.07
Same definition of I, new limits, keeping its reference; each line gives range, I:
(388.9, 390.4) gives 5.44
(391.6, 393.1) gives 5.59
